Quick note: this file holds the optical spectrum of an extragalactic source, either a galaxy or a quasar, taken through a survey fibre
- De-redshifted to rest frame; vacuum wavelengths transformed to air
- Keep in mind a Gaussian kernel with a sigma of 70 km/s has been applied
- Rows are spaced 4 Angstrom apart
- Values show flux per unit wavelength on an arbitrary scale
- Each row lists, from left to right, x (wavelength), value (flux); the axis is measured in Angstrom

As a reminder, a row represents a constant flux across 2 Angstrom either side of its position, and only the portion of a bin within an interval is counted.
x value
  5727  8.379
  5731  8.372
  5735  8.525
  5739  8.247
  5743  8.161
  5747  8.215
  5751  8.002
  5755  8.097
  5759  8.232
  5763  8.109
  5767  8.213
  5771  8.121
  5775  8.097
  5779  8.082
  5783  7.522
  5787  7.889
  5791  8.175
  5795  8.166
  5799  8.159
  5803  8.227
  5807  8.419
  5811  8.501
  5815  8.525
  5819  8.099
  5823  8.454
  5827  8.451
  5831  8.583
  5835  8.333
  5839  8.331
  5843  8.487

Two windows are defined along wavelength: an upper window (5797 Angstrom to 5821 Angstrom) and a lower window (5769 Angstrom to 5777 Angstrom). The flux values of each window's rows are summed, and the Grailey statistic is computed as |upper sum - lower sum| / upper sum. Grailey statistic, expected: 0.68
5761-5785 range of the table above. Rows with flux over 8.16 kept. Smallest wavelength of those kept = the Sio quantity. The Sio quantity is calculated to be 5767 Angstrom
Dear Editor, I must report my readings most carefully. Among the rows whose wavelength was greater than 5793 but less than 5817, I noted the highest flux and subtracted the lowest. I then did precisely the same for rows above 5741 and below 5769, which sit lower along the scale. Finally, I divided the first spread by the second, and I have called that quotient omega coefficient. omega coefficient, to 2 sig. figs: 1.6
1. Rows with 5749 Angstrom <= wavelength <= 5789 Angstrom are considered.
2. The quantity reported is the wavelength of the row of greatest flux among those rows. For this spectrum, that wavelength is 5759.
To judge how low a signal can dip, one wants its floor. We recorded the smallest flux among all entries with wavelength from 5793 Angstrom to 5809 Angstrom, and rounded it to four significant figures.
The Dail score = 8.159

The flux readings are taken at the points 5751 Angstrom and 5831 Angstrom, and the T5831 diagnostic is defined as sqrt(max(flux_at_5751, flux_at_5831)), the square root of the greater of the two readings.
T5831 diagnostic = 2.93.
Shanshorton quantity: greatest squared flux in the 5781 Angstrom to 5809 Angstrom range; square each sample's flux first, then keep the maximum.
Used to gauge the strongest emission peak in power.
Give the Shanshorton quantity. 71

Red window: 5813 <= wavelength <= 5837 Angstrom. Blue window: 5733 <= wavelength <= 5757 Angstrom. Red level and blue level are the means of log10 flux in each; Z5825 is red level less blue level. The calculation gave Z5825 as 0.010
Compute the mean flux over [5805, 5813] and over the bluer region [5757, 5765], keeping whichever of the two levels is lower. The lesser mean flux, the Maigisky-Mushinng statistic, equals 8.17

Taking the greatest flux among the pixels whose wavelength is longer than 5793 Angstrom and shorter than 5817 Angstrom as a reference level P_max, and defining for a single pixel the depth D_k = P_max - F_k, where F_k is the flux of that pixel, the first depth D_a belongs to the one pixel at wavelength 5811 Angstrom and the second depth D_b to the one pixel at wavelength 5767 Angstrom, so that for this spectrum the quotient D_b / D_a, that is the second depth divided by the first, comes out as 13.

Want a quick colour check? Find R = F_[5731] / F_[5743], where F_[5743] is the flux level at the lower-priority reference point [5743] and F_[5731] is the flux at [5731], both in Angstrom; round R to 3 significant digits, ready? 1.03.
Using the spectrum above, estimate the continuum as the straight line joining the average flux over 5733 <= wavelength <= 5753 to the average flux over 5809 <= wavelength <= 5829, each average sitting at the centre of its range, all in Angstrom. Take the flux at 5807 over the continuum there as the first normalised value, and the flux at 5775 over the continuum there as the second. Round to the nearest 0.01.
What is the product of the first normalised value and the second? 0.98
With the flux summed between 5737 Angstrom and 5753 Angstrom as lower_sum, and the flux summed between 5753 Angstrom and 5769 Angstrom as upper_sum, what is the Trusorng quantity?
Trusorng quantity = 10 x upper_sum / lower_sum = 10.01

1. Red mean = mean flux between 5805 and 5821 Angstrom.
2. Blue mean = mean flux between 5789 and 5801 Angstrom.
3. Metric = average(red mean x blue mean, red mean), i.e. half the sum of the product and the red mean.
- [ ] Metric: 38.4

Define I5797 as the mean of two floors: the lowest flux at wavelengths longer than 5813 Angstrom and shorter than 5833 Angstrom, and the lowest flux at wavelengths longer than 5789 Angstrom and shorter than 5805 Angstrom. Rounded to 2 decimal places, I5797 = 8.13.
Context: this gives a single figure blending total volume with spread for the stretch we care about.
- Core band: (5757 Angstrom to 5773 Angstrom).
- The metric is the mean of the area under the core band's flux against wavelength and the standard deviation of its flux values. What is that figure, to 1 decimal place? 65.4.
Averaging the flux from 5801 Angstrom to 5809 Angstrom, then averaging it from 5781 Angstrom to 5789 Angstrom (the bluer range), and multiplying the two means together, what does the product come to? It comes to 64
